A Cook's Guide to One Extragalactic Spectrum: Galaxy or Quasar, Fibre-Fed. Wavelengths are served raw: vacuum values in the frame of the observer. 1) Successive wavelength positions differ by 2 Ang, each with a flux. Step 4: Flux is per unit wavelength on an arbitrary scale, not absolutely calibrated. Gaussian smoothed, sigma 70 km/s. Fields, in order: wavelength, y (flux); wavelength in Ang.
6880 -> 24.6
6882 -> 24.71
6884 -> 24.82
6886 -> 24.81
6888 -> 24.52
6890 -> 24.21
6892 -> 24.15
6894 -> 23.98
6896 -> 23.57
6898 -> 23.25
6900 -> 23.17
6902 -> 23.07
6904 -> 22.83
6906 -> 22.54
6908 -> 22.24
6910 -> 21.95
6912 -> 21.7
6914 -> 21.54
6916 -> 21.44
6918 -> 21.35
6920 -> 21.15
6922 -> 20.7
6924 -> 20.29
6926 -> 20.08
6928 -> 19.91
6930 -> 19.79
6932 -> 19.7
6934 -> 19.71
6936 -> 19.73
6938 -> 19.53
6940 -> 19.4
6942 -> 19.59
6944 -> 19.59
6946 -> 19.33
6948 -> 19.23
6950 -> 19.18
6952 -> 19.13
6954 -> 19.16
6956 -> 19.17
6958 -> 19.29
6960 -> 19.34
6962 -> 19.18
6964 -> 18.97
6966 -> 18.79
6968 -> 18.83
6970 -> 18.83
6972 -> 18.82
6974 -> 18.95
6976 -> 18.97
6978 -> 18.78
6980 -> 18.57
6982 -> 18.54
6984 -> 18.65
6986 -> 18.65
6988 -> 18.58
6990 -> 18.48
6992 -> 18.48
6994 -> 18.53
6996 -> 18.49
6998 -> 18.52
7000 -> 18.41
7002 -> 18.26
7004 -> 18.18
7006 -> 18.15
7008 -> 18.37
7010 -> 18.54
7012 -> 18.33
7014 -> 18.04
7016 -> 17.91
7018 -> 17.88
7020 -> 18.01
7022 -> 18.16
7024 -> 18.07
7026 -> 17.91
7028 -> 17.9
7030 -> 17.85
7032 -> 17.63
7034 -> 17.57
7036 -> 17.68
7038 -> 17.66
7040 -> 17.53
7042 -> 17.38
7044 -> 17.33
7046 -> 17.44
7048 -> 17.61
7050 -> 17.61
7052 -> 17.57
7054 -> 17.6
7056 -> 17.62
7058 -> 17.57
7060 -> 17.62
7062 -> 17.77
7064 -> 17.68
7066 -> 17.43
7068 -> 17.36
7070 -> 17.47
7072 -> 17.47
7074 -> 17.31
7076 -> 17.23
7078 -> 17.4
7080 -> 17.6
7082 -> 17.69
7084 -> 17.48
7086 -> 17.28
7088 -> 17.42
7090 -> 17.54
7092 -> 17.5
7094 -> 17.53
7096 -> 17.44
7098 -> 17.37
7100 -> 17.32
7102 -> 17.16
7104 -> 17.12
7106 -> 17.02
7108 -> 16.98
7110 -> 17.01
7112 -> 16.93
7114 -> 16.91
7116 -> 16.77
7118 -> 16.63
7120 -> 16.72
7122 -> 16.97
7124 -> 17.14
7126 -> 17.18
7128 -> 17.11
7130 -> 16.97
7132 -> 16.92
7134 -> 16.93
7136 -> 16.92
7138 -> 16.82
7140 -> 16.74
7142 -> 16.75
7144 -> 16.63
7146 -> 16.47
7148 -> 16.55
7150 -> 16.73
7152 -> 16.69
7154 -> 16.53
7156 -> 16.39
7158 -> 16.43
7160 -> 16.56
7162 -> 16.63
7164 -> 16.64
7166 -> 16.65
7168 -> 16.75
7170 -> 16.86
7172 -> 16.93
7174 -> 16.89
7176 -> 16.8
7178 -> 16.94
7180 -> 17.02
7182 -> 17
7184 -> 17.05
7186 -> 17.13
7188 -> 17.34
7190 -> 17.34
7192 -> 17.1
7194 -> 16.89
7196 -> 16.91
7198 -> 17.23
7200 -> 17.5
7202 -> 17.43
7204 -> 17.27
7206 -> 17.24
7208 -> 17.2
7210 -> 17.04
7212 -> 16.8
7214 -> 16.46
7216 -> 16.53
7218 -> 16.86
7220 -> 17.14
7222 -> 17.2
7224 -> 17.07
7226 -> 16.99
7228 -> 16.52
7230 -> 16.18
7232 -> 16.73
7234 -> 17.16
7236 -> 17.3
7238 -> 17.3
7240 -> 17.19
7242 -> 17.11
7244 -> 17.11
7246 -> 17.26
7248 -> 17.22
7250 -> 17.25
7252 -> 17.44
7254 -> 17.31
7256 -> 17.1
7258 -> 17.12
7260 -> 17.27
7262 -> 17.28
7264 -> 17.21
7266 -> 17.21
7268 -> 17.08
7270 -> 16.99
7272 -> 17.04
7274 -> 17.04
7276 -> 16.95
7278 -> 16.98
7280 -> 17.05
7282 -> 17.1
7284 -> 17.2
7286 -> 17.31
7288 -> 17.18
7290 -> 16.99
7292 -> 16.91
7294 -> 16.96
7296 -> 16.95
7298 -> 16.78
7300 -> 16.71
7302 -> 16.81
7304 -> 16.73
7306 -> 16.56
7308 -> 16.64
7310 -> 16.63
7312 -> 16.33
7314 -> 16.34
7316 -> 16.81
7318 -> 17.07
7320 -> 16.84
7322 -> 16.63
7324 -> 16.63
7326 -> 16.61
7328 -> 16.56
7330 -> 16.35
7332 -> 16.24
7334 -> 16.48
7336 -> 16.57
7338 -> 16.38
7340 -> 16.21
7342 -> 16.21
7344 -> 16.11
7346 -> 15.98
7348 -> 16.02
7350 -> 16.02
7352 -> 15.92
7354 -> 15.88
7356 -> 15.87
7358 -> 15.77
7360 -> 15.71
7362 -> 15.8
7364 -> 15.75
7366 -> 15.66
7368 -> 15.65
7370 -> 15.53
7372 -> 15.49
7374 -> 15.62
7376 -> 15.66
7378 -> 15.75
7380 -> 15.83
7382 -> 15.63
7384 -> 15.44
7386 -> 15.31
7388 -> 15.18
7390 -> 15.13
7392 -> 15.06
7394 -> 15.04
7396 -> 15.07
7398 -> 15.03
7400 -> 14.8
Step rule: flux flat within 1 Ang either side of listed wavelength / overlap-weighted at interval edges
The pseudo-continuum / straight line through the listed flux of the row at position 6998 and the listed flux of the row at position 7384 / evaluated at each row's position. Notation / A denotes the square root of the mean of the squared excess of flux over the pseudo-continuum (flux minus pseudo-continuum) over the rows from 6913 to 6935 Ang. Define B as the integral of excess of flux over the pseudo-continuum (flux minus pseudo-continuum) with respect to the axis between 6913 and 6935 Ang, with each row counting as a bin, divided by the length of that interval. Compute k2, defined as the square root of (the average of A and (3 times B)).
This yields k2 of 1.7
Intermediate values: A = 1.55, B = 1.40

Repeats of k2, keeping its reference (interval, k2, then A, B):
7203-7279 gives 1.0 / 0.59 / 0.48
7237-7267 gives 1.2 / 0.74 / 0.73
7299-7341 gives 1.1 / 0.65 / 0.63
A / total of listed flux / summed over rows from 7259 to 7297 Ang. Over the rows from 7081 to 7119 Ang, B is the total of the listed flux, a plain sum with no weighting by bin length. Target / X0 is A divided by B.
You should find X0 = 0.99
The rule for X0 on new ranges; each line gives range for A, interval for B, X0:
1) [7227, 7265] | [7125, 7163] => 1.02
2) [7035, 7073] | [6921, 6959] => 0.90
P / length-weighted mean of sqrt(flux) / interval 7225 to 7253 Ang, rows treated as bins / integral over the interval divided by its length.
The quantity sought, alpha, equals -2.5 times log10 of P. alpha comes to -1.54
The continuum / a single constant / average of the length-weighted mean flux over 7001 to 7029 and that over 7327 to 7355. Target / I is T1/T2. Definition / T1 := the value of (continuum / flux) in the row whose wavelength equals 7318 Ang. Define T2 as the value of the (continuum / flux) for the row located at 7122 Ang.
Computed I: 0.99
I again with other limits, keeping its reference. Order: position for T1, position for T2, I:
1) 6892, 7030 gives 0.74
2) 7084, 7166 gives 0.95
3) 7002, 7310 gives 0.91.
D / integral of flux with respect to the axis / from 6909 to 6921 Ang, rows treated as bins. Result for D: 258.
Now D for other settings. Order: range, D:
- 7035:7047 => 210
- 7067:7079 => 208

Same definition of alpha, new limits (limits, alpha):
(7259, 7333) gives -1.53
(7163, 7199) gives -1.54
